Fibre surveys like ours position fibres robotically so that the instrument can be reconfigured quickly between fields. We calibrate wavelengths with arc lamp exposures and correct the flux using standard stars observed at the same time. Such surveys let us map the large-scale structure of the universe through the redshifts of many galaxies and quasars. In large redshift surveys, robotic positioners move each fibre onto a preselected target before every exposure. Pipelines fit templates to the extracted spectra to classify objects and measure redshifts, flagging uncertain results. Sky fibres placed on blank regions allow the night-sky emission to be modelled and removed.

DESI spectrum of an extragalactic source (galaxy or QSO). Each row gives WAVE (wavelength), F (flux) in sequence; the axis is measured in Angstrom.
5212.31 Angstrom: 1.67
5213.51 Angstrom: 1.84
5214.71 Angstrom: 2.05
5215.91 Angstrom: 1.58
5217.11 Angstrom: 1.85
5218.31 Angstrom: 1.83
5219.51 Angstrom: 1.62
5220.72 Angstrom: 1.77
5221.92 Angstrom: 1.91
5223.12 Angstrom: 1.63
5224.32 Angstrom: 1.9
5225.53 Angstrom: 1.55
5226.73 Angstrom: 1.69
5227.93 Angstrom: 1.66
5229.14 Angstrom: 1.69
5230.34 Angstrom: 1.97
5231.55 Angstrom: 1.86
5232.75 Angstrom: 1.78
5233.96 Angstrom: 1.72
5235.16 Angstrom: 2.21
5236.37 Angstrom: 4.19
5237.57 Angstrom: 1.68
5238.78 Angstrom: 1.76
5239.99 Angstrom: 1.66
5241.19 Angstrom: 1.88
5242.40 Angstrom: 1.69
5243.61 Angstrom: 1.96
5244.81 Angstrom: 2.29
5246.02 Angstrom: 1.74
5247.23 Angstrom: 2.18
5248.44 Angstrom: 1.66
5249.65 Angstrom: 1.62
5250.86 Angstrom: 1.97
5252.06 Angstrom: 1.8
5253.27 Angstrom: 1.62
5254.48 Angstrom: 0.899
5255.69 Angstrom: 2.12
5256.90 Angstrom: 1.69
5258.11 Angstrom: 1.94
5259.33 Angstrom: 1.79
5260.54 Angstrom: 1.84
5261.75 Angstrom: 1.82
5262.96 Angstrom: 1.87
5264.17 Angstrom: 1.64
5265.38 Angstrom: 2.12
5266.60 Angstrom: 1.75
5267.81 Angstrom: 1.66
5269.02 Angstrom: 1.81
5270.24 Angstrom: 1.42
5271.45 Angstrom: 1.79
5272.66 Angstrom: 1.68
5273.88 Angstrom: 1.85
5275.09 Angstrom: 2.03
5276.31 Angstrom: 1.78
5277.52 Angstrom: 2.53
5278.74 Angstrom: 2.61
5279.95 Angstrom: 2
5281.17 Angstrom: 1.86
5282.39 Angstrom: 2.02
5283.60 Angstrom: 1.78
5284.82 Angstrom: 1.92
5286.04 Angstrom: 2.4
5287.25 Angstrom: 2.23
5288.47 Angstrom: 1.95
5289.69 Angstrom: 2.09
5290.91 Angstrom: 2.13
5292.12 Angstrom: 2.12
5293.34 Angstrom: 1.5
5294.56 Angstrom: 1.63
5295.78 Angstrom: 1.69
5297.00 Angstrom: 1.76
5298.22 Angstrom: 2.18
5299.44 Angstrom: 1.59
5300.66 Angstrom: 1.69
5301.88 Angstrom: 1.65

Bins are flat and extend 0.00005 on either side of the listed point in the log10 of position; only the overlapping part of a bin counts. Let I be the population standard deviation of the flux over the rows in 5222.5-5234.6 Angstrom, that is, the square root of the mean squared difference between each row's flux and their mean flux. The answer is 0.12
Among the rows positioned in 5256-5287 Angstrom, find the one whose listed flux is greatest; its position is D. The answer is 5278.74 Angstrom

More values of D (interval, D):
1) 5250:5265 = 5255.69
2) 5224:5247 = 5236.37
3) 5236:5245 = 5236.37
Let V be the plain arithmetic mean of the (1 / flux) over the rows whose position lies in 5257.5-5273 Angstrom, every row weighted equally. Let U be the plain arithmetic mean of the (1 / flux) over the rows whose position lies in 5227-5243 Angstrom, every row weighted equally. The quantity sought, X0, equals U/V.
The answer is 0.95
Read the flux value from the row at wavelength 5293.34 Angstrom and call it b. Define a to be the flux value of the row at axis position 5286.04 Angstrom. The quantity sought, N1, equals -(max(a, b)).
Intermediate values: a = 2.4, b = 1.5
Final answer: -2.4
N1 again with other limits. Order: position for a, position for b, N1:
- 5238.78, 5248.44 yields -1.8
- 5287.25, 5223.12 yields -2.2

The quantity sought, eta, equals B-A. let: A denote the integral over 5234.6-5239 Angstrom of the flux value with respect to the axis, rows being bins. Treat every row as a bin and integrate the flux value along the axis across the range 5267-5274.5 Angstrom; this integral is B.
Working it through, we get 2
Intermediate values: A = 11.1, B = 12.8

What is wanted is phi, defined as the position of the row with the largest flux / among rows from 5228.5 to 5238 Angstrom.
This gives 5236.37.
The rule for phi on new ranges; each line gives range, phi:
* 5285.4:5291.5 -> 5286.04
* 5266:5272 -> 5269.02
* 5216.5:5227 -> 5221.92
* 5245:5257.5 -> 5247.23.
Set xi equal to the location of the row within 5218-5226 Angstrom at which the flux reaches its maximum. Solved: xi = 5221.92 Angstrom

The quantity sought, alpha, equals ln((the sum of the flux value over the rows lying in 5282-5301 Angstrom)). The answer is 3.42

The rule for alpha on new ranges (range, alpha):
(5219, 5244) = 3.68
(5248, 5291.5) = 4.21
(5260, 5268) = 2.54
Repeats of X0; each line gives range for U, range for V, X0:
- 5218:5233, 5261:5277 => 1.01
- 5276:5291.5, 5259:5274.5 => 0.85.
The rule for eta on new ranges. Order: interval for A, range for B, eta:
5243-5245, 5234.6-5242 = 12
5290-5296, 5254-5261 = 1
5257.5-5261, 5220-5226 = 4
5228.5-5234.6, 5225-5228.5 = -5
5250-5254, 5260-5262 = -3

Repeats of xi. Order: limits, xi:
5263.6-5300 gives 5278.74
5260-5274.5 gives 5265.38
